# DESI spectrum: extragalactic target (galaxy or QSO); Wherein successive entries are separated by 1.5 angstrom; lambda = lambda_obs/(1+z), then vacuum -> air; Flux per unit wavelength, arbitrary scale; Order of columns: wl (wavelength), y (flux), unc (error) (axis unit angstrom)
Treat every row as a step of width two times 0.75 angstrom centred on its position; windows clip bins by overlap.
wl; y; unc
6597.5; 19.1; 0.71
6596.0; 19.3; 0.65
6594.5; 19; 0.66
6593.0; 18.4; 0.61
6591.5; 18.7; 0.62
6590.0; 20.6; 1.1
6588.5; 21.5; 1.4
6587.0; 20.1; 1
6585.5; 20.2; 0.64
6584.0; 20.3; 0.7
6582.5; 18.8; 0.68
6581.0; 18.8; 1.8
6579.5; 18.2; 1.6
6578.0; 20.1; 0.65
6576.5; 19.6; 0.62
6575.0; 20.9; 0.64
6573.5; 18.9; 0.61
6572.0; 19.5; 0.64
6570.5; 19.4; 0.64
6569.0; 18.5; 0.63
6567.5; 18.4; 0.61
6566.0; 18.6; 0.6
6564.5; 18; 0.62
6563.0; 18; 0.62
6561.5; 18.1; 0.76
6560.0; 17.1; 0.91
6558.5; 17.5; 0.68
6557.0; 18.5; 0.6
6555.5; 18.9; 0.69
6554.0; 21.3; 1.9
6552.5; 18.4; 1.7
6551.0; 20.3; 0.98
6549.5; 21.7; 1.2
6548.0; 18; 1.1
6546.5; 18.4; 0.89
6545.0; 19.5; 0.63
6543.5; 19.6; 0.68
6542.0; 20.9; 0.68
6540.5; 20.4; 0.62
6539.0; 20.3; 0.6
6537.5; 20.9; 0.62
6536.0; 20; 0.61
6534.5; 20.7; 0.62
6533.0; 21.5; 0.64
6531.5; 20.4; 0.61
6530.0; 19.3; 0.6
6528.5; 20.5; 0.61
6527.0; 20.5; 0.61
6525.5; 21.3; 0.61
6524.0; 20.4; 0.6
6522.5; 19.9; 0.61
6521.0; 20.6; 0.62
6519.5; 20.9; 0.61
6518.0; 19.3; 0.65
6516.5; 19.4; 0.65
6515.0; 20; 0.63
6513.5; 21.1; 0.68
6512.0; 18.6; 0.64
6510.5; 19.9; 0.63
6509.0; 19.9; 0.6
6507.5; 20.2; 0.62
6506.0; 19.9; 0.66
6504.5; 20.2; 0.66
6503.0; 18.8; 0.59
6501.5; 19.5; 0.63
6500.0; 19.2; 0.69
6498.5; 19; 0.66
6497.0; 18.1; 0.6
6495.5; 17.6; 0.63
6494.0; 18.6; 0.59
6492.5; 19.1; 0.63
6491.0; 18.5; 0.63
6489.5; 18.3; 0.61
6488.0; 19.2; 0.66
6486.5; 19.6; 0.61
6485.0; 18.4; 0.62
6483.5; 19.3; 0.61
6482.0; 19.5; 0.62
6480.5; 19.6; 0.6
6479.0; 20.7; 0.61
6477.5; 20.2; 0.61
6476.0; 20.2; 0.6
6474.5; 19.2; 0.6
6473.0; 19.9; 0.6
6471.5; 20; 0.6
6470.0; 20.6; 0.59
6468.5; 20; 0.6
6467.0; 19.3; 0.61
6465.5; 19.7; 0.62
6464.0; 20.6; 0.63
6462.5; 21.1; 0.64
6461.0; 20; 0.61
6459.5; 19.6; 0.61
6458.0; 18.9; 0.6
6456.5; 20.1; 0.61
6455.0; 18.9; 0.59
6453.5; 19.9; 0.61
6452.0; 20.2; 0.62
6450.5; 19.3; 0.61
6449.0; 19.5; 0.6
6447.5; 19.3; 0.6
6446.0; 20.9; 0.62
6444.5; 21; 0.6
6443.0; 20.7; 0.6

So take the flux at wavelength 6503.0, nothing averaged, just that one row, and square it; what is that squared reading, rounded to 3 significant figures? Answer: 353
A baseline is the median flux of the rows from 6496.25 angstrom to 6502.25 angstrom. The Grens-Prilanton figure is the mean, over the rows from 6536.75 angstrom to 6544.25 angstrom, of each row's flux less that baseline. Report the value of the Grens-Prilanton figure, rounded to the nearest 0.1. 1.3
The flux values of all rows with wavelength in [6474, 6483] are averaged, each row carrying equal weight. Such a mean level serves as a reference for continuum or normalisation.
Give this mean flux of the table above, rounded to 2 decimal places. 19.90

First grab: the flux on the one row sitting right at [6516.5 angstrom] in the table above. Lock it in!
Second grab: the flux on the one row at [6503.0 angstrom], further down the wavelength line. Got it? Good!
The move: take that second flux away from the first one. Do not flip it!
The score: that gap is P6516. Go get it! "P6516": 1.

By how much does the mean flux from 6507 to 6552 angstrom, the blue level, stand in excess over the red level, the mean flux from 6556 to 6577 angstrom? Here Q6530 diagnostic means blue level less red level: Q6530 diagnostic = 1.5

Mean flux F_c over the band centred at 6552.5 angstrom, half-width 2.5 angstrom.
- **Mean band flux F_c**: 20.0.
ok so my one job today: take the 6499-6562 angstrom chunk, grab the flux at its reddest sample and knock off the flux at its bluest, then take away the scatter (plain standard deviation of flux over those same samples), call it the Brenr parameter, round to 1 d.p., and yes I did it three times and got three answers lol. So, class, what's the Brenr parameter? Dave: -2.2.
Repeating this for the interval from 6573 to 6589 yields 1.6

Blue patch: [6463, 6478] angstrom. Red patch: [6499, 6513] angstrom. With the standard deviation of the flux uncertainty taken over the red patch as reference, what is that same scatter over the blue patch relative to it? 0.38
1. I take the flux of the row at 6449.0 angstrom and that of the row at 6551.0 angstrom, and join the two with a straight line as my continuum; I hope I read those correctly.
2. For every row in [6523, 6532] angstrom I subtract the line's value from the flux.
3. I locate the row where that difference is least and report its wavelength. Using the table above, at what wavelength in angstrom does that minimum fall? 6530.0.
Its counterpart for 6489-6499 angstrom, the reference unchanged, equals 6495.5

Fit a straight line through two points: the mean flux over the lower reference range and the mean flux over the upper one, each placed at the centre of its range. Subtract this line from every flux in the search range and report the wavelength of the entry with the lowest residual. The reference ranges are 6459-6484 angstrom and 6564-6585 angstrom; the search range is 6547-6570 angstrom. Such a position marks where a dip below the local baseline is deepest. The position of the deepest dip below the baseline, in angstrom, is 6560.0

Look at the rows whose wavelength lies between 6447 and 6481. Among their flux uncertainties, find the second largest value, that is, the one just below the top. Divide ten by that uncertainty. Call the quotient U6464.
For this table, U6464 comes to 15.9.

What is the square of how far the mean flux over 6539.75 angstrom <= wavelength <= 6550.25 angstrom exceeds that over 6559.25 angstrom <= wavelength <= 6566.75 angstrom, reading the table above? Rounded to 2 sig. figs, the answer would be 3.3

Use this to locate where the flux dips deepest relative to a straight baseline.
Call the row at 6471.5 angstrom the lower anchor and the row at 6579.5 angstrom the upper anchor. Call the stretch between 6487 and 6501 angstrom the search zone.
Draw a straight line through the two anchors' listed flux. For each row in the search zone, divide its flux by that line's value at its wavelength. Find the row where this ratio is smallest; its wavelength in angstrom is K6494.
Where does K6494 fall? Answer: 6495.5 angstrom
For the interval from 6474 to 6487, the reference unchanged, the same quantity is 6485.0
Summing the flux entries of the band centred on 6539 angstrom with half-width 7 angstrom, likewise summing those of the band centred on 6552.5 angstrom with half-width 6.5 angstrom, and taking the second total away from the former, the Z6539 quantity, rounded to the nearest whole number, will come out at 11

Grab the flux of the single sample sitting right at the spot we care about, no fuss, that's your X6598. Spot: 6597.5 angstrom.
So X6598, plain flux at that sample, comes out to 19.1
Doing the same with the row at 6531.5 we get 20.4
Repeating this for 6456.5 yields 20.1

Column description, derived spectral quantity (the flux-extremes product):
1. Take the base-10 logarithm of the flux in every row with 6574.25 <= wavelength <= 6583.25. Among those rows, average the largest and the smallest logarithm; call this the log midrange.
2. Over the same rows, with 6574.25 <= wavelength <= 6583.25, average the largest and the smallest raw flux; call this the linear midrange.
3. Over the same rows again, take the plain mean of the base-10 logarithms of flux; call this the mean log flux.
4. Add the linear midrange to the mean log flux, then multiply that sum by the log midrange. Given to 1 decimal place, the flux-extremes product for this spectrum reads 26.9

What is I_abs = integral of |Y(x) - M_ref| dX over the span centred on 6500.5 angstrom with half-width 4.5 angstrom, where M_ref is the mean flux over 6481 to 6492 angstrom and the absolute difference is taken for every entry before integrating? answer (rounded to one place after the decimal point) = 4.6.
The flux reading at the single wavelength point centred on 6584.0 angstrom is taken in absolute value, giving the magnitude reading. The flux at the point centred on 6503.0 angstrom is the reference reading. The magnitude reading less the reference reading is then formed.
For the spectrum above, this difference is 1.5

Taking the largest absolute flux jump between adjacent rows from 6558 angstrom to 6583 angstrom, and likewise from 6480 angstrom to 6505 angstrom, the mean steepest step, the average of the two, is 1.7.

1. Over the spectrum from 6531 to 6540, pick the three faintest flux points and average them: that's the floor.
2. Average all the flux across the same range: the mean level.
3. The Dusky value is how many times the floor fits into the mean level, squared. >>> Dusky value 1.040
